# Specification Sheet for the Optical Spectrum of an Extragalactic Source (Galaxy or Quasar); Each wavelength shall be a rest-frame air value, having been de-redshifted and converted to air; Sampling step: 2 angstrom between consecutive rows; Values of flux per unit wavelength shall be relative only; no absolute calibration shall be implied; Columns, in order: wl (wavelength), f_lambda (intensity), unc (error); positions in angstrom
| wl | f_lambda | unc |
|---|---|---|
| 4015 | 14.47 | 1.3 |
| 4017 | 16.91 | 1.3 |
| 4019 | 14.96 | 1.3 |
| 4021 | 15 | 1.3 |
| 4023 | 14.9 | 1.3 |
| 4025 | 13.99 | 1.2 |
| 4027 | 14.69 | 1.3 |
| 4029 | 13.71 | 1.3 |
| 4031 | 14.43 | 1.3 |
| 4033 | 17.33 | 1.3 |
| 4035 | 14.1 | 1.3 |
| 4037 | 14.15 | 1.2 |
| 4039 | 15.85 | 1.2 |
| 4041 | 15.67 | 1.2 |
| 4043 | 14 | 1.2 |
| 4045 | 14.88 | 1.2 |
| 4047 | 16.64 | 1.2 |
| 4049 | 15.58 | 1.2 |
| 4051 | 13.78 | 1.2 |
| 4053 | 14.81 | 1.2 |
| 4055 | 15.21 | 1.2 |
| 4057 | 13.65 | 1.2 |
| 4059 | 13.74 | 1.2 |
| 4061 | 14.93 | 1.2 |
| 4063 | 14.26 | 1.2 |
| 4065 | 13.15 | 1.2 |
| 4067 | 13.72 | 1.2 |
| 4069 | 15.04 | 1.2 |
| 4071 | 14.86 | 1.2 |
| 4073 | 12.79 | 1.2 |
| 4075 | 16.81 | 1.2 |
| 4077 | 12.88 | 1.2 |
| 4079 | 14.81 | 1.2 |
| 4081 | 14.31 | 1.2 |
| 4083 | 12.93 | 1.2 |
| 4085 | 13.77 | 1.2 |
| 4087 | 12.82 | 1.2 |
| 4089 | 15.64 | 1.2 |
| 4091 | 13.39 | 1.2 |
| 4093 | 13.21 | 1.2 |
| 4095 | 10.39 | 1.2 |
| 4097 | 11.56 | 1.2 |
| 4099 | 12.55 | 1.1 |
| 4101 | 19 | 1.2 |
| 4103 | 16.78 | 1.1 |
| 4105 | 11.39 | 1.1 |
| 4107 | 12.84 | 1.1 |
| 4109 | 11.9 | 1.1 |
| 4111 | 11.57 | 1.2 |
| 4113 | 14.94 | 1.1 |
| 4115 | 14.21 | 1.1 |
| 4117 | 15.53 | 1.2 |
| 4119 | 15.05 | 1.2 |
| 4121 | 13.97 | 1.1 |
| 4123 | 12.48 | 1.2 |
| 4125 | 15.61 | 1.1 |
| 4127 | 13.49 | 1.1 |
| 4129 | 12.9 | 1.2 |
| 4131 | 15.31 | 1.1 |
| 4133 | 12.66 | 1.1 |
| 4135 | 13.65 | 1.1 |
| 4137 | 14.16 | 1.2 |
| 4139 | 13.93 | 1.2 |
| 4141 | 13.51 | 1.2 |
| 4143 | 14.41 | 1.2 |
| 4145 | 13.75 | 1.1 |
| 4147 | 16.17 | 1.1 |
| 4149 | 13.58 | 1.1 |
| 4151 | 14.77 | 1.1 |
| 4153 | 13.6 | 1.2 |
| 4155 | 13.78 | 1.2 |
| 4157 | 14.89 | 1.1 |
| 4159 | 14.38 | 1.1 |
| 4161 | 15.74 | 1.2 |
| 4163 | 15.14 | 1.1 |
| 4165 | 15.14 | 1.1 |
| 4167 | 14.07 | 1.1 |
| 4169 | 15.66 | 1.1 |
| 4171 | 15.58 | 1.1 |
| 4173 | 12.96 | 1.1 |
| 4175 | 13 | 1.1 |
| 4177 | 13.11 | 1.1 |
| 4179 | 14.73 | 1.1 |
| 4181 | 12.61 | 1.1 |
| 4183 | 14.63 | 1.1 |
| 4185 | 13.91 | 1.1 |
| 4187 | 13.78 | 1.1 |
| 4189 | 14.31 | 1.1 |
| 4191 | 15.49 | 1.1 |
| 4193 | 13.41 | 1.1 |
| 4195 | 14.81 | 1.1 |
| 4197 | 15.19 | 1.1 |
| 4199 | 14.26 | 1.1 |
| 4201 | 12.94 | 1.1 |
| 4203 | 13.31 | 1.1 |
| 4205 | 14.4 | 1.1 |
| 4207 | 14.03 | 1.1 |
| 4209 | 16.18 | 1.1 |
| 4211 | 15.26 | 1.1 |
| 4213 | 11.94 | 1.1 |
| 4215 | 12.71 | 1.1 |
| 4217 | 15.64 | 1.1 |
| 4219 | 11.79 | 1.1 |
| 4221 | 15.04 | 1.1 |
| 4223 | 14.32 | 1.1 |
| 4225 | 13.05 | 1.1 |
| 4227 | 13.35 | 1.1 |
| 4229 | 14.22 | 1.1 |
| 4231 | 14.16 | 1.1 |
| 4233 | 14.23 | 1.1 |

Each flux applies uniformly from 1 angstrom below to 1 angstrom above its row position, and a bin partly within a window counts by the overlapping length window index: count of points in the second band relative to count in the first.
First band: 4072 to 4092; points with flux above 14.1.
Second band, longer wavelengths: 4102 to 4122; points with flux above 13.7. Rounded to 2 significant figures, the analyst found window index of 1.5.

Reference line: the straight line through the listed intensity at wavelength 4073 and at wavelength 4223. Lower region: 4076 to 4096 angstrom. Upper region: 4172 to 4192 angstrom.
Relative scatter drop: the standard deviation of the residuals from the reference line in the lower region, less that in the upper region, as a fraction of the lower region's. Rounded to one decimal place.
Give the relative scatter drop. 0.4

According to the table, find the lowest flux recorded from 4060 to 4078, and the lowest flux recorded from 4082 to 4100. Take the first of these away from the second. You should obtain -2.4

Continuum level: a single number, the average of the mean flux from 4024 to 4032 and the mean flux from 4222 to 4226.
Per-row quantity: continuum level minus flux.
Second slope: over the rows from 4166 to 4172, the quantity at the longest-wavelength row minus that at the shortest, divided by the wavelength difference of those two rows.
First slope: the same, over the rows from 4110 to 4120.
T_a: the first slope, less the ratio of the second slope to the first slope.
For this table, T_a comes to -1.3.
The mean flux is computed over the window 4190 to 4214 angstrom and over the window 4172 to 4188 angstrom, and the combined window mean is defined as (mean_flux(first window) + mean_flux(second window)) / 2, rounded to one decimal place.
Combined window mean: 13.9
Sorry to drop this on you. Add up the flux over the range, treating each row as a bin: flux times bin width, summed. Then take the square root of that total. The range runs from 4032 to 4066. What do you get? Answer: 22.4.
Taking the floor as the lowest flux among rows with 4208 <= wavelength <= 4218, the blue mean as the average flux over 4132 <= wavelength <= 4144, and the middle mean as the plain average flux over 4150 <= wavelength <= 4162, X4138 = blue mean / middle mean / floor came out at 0.079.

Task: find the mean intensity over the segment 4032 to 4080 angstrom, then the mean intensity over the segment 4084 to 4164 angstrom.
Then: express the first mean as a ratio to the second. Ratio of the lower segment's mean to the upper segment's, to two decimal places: 1.05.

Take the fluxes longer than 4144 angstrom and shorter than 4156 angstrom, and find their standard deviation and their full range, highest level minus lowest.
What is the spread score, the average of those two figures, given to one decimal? 1.8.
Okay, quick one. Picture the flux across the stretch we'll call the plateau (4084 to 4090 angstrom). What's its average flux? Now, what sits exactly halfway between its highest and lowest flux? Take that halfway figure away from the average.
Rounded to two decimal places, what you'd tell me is -0.15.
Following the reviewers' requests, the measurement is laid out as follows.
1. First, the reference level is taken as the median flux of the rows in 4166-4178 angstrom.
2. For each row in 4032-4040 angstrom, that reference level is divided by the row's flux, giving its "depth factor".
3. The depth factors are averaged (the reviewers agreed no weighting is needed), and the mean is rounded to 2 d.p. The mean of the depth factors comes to 0.89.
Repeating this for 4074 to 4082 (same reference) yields 0.93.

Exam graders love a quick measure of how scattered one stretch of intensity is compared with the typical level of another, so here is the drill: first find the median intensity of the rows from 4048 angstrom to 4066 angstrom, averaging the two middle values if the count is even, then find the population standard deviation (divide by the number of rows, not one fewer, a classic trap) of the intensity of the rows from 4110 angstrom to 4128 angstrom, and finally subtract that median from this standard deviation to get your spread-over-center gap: -13.0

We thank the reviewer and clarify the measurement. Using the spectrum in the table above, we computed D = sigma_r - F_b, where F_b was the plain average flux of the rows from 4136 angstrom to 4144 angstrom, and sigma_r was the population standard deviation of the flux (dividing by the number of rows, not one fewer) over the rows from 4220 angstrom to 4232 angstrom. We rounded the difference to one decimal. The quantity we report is -13.3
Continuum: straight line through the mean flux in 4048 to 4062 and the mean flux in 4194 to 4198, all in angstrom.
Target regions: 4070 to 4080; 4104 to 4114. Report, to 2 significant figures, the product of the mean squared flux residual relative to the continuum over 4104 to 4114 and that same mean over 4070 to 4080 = 14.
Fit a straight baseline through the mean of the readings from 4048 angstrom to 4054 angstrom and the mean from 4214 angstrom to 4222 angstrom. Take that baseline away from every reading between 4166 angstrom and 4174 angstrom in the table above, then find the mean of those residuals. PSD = 0.5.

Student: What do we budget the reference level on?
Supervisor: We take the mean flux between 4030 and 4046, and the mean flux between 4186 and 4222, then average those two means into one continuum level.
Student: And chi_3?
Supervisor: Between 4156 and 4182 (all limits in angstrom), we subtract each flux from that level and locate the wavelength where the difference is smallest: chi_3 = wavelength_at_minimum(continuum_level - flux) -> 4161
